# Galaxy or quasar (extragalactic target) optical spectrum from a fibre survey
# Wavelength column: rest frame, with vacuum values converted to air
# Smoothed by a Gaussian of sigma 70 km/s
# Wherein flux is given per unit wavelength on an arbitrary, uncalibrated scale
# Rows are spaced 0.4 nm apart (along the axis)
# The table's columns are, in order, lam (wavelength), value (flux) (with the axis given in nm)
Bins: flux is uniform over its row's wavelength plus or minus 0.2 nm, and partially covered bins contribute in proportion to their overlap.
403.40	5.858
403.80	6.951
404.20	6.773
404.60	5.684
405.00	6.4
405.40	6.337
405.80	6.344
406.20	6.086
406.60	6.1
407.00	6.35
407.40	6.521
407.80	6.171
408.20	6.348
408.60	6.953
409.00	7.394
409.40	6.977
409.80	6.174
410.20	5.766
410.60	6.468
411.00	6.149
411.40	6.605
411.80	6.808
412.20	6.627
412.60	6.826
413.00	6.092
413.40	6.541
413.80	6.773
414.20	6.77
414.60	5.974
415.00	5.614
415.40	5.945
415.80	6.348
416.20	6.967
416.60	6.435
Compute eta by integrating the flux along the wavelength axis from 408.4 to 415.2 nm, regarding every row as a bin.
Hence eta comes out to 44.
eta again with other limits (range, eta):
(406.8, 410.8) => 26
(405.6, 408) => 15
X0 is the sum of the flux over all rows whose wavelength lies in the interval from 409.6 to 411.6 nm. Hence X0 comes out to 31.2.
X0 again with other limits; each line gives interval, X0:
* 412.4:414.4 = 33.0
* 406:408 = 31.2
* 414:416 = 30.7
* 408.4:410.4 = 33.3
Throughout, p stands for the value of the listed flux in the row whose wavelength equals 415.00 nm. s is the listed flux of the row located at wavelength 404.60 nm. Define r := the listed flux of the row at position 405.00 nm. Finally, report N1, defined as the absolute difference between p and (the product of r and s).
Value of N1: 30.8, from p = 5.614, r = 6.4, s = 5.684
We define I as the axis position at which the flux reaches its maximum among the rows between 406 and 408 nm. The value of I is 407.40 nm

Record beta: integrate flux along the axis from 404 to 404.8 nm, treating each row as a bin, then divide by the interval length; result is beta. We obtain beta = 6.2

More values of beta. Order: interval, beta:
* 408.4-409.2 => 7.2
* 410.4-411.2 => 6.3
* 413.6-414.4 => 6.8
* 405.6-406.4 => 6.2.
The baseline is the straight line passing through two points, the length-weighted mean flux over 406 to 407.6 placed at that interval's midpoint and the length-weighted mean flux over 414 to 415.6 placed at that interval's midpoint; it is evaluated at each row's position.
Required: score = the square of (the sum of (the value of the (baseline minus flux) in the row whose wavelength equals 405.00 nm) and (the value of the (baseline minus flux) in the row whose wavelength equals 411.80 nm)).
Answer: 0.6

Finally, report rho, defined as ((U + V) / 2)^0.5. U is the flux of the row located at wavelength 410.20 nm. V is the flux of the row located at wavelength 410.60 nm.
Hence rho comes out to 2.47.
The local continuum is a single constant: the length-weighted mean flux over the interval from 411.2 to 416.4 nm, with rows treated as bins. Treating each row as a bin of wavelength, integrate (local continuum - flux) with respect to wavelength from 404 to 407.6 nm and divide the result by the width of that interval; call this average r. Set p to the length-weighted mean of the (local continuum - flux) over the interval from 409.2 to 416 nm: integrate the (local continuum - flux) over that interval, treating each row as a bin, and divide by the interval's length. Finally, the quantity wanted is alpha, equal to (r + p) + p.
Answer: 0.31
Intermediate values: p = 0.07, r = 0.16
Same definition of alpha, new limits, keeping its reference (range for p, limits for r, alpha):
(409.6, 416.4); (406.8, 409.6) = -0.07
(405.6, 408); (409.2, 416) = 0.46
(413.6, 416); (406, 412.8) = 0.39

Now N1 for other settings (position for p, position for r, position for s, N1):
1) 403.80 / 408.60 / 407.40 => 38.4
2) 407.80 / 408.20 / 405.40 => 34.1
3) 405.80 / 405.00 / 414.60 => 31.9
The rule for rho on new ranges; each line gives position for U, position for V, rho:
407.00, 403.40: 2.47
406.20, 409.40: 2.56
